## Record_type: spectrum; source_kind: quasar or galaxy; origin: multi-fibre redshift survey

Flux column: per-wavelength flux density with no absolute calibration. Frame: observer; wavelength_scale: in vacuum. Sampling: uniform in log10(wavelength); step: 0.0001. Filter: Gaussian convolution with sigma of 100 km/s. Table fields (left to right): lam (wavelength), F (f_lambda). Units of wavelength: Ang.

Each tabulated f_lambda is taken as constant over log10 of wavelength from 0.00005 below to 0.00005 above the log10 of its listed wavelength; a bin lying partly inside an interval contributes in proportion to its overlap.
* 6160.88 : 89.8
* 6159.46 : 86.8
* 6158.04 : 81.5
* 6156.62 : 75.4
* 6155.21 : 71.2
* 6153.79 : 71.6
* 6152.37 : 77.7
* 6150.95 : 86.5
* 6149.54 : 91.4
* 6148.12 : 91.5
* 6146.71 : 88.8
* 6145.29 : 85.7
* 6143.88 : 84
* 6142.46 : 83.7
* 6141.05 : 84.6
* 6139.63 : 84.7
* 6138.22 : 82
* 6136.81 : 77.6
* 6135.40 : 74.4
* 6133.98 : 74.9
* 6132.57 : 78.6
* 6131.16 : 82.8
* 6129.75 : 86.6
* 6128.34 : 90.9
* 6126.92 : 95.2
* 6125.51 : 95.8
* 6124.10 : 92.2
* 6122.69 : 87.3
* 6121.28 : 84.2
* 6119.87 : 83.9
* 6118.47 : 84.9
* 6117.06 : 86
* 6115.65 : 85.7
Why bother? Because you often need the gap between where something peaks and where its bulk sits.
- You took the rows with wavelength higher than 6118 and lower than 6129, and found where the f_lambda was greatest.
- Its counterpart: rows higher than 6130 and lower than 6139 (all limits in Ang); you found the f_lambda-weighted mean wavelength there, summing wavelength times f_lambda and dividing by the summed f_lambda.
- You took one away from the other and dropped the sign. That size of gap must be 9.2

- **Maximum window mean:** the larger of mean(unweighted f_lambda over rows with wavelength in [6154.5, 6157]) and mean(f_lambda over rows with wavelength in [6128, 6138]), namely 81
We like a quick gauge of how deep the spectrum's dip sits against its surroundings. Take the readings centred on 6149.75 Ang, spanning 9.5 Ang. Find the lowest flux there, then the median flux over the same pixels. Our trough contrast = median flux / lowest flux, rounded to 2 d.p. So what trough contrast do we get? 1.21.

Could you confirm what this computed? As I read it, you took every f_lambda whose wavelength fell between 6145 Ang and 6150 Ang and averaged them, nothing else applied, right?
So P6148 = 89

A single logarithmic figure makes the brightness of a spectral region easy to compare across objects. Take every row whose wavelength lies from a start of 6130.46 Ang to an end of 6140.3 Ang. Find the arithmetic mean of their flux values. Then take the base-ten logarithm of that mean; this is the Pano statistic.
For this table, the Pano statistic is 1.899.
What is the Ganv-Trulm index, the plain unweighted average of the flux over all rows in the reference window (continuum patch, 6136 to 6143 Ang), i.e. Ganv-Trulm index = 82.5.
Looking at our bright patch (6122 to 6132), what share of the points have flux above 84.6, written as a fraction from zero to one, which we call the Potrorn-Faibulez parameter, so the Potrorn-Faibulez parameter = 0.9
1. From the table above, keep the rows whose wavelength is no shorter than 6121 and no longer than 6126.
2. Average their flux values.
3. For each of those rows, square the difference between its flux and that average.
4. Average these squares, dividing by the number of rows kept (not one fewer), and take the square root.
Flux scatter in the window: 4.5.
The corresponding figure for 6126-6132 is 4.6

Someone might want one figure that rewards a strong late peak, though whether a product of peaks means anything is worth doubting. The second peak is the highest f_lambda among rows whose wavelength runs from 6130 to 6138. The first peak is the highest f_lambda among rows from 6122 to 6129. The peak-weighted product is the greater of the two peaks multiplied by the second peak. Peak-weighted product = 7932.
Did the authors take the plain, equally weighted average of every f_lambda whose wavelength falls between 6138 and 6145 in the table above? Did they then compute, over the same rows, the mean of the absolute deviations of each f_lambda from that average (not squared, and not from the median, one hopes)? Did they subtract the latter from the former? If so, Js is 83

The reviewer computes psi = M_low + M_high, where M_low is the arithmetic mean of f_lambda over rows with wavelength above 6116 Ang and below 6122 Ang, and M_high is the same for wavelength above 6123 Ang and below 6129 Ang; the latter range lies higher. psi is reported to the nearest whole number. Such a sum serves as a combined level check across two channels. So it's 178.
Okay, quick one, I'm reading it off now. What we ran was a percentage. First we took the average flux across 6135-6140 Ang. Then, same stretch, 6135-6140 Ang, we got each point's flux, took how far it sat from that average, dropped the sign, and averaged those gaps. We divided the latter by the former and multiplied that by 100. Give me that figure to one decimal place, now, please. 4.6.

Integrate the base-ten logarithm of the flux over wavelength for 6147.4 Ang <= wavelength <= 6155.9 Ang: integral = 16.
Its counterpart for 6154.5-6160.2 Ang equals 11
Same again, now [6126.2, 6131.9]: 11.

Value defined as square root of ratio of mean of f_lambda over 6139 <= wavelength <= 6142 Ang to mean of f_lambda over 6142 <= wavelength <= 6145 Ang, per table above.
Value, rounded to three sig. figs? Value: 1.00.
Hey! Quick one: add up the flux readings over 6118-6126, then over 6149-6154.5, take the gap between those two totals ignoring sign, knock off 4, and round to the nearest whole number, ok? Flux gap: 197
